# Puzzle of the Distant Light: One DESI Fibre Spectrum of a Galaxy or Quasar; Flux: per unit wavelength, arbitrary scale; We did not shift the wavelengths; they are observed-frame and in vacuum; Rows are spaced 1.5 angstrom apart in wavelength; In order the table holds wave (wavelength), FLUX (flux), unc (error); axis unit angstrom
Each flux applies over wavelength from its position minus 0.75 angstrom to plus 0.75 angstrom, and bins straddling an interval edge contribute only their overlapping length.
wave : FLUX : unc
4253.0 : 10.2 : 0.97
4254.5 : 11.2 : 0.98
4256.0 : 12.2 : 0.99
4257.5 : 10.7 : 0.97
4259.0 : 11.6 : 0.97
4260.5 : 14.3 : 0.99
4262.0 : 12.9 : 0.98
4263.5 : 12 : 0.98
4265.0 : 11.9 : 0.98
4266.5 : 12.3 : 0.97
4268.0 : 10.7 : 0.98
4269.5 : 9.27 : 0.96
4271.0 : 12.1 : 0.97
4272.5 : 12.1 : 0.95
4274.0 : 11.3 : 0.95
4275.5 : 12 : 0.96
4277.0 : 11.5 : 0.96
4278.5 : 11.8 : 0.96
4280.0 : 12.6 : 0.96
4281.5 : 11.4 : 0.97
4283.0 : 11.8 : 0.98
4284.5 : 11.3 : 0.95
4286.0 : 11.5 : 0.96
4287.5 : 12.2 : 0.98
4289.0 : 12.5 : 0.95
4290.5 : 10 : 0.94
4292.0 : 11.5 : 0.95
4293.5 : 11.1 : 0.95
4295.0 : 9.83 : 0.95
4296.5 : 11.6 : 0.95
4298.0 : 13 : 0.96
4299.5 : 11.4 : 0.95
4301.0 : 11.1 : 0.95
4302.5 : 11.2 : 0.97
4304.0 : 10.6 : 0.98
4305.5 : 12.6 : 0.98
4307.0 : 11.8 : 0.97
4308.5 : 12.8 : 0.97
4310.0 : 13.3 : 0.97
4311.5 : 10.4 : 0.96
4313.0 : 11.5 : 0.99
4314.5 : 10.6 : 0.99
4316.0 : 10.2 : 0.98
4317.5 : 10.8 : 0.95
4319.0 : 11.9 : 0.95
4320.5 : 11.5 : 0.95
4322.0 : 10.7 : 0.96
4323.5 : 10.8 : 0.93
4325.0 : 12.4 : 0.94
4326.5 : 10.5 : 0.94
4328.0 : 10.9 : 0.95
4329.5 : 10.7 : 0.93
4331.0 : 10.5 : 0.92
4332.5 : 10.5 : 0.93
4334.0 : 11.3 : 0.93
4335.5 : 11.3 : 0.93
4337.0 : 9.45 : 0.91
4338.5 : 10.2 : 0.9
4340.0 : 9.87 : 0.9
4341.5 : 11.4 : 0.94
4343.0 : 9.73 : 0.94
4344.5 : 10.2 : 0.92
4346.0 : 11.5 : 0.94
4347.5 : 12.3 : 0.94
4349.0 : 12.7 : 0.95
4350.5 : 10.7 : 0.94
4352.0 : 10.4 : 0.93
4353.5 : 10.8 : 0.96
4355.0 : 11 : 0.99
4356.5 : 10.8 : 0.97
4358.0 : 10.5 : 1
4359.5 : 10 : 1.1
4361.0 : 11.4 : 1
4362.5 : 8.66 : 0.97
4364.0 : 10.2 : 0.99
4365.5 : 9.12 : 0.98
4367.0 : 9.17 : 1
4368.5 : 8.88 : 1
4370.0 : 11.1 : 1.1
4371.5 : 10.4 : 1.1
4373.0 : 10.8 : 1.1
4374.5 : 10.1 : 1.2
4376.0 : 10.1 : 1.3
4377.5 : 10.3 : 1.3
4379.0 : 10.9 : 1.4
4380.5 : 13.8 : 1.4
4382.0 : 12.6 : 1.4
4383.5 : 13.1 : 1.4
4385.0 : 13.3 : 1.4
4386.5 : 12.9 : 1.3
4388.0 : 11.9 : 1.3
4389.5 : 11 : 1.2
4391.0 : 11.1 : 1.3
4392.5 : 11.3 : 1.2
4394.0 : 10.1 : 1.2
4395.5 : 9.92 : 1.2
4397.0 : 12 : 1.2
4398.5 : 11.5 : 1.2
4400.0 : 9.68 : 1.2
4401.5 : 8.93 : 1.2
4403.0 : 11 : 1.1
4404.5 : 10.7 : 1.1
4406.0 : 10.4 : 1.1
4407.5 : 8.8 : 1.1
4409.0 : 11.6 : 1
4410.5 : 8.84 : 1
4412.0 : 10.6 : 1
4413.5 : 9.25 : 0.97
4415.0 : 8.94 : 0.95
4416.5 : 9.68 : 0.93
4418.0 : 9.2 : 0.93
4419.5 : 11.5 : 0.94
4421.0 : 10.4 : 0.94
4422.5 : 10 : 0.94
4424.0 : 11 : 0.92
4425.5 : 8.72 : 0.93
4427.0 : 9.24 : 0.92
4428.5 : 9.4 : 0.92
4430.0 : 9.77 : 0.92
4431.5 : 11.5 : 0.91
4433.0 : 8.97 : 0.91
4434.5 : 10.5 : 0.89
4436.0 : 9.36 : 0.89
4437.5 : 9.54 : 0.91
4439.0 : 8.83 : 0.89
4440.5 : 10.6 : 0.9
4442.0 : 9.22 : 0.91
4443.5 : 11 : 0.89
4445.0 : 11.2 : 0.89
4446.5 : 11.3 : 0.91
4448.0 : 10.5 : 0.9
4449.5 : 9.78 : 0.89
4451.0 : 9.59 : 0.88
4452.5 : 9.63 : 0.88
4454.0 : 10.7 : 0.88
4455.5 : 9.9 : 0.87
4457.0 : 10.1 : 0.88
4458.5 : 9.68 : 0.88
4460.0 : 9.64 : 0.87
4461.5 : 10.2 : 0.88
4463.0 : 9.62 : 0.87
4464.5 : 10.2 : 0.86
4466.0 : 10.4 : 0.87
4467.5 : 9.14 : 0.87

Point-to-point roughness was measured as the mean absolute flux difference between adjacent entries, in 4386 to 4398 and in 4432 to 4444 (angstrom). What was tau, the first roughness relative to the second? 0.67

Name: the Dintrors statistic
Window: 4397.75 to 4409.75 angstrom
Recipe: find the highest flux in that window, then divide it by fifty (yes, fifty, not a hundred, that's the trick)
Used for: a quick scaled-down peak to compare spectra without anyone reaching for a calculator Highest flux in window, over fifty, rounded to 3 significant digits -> 0.232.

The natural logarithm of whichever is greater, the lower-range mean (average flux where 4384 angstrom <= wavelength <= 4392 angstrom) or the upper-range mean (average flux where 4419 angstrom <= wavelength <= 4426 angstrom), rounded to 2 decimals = 2.49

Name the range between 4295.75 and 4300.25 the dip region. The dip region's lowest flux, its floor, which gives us 11.4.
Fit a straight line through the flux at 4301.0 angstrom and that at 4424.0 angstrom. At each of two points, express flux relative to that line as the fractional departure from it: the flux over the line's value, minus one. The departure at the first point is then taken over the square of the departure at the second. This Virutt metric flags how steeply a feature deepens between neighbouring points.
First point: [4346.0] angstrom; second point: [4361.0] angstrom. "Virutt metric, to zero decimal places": 40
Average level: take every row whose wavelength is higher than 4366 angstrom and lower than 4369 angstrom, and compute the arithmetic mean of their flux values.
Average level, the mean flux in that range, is 9.0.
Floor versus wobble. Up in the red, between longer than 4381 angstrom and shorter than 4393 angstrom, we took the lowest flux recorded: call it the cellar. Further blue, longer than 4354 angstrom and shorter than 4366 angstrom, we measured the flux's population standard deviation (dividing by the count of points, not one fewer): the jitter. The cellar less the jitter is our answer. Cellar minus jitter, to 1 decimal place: 10.1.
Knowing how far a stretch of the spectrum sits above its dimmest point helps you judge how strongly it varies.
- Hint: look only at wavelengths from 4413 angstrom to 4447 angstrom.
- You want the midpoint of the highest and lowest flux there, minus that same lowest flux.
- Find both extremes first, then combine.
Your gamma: 1.39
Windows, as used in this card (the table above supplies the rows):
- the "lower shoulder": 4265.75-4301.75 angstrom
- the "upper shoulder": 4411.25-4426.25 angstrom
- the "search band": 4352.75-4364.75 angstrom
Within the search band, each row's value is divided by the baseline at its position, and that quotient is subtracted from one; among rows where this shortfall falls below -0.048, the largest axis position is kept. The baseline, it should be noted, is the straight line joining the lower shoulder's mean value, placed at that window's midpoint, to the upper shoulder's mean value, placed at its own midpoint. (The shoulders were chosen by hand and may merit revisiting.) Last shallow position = 4361.0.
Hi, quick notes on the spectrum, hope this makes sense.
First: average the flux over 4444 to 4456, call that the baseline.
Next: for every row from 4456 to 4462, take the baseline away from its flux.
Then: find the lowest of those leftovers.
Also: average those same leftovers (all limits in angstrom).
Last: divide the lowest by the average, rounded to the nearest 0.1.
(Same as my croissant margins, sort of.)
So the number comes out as 1.6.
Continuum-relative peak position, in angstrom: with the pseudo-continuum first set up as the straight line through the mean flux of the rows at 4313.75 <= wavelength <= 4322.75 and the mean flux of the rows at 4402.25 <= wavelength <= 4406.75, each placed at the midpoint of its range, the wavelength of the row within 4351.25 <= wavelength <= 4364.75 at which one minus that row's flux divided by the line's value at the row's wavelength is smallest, 4361.0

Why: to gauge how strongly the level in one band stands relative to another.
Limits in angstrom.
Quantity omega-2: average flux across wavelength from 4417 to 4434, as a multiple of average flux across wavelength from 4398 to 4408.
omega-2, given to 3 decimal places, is 0.983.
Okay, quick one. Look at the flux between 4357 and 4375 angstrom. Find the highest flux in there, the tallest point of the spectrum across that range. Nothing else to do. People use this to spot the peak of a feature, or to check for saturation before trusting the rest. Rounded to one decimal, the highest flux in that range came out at 11.4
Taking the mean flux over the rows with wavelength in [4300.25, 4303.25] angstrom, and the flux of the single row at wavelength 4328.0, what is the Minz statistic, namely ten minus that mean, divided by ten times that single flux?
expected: -0.0106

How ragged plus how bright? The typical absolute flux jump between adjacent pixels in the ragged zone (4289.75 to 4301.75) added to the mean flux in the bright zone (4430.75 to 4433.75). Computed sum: 11.4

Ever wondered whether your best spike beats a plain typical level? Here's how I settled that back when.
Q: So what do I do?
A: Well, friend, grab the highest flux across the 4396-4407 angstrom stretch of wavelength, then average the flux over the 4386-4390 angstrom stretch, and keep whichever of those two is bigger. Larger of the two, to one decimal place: 12.0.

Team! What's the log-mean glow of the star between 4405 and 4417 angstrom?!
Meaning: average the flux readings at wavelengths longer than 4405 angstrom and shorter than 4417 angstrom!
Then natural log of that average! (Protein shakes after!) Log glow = 2.28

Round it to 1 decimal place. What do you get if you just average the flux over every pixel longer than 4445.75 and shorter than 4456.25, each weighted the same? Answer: 10.2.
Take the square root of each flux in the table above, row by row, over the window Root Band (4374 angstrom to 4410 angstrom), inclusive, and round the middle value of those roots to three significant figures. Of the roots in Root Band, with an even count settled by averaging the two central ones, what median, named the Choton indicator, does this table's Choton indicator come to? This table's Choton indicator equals 3.32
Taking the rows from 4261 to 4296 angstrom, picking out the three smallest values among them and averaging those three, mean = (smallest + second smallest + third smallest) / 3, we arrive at 9.7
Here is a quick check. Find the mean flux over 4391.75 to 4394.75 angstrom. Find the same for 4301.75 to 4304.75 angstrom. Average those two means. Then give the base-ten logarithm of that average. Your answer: 1.03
